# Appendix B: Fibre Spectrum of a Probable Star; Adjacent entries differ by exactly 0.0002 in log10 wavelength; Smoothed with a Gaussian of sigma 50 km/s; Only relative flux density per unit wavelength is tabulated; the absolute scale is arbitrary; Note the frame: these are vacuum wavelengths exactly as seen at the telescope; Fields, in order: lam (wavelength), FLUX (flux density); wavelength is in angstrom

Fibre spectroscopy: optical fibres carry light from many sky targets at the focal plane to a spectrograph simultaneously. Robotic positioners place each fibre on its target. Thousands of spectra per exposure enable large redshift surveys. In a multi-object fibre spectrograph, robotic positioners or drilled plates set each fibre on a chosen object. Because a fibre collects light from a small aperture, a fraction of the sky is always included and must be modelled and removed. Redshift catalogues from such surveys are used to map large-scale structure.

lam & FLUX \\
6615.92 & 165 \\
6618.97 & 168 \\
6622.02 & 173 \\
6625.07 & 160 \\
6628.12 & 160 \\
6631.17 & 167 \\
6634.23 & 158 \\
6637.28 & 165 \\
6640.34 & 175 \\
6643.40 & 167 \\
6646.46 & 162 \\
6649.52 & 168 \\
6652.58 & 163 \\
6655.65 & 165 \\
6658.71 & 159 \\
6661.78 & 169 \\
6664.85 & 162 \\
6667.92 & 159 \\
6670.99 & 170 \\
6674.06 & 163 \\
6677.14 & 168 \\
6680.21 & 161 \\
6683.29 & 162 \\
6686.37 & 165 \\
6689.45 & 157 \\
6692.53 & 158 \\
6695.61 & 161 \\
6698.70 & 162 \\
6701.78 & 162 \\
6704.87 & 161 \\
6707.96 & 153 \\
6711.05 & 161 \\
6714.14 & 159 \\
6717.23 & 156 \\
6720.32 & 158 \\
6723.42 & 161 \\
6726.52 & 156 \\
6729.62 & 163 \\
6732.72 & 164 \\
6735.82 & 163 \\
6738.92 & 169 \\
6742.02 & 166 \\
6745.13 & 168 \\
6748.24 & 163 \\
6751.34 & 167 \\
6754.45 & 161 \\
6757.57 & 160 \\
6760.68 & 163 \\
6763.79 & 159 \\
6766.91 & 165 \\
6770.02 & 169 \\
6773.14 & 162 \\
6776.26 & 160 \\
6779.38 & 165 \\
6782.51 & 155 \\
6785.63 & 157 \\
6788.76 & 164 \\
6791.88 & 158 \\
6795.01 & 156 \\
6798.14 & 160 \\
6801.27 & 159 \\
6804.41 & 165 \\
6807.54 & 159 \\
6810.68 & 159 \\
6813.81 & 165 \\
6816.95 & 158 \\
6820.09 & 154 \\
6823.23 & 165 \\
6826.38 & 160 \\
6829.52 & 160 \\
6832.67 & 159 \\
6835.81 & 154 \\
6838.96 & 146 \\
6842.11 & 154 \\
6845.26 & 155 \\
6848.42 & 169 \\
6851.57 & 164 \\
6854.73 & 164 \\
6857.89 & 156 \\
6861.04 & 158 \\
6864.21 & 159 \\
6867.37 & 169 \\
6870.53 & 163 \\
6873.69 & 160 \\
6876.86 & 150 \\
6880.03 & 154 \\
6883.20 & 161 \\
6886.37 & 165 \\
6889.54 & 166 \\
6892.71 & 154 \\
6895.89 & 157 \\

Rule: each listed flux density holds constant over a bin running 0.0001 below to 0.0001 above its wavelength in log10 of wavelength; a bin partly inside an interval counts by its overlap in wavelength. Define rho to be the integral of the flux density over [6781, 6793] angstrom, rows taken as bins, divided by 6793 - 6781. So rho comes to 159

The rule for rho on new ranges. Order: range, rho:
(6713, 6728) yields 158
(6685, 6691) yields 161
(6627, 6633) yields 163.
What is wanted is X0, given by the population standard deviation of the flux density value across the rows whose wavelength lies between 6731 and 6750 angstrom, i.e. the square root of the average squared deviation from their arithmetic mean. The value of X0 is 2.4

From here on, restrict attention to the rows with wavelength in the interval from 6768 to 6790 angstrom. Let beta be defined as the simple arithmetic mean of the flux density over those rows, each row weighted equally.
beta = 162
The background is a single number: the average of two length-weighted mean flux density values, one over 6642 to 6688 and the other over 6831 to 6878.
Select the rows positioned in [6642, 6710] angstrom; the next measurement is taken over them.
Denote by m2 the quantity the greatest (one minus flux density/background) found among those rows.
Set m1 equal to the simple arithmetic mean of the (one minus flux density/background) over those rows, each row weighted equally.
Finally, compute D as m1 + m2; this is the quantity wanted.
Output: 0.045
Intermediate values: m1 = -0.007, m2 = 0.052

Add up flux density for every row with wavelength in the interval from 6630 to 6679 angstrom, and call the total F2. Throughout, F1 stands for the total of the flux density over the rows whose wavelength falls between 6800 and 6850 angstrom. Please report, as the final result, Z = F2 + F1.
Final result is 5181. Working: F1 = 2541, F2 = 2640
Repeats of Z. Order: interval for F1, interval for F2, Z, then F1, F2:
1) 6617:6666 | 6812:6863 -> 5182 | 2641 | 2541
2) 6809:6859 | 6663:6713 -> 5127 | 2542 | 2585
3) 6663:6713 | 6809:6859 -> 5127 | 2585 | 2542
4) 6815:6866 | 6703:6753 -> 5123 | 2535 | 2588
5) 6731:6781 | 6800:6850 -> 5165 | 2624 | 2541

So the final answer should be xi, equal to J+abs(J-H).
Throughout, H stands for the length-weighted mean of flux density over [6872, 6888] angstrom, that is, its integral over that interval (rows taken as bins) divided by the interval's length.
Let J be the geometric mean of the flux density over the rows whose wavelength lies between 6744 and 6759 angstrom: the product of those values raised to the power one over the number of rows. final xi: 169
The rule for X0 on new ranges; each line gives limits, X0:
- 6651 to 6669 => 3.5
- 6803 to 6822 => 3.9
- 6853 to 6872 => 4.3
